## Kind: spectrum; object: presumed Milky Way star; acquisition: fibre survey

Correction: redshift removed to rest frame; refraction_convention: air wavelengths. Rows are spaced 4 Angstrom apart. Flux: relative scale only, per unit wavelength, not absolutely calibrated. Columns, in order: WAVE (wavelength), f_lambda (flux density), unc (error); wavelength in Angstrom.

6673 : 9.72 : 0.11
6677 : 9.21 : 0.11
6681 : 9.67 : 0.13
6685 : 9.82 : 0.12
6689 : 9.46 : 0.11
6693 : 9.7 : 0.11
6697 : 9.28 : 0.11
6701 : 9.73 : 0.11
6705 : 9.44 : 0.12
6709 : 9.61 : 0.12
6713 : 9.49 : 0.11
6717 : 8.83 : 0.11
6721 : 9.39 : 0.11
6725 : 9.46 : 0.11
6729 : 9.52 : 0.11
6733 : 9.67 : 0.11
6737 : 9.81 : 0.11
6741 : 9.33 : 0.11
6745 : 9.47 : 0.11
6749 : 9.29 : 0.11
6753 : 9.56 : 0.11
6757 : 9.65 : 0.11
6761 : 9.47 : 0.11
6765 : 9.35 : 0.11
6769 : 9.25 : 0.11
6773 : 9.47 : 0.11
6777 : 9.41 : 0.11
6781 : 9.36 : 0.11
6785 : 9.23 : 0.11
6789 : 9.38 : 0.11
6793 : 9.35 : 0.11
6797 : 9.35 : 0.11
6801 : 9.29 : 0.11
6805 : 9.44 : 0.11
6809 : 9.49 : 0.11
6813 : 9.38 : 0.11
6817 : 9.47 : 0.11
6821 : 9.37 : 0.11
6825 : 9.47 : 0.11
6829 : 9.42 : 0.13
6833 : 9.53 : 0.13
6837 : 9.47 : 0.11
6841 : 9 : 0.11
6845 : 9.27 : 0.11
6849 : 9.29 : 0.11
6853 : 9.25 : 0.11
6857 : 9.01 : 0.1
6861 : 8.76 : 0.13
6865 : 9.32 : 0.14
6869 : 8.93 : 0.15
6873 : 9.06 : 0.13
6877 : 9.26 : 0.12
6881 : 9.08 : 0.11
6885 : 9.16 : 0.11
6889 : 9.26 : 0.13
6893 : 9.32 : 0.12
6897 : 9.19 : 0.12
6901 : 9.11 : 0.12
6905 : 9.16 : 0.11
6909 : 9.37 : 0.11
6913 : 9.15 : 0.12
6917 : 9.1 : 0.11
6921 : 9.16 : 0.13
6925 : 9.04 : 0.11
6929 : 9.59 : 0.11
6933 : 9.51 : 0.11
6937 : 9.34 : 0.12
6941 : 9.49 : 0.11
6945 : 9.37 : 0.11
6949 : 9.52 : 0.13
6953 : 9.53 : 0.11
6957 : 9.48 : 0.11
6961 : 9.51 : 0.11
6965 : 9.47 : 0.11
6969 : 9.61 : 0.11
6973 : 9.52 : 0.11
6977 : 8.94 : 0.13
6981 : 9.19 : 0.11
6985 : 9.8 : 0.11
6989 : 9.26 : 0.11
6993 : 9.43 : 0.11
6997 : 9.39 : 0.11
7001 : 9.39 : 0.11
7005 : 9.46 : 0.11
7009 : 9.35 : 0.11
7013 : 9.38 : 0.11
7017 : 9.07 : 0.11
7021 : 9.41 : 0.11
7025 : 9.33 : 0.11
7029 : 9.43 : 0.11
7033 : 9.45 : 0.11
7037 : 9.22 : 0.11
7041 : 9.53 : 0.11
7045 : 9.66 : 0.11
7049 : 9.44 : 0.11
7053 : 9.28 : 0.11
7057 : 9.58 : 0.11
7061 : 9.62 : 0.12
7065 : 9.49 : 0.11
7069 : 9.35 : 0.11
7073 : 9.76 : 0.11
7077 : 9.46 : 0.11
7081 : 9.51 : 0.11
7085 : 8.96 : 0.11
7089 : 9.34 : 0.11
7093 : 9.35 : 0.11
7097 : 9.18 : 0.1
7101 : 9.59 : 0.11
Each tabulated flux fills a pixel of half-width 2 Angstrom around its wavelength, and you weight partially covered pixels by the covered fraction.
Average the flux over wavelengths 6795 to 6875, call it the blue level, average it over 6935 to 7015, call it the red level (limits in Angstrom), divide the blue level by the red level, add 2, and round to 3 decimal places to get 2.985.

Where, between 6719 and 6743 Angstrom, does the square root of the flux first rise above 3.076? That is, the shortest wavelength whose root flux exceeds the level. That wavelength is 6729 Angstrom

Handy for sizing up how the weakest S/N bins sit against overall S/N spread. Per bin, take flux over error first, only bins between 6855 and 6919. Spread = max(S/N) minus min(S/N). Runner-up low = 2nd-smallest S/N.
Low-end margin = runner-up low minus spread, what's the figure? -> 36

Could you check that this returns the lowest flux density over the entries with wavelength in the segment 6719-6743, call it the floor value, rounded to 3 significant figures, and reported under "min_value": 9.33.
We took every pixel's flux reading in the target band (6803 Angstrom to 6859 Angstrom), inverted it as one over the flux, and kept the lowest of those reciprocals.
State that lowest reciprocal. 0.105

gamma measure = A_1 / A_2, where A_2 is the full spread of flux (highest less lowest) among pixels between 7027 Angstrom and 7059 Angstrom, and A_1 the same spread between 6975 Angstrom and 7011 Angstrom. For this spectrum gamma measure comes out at 2.0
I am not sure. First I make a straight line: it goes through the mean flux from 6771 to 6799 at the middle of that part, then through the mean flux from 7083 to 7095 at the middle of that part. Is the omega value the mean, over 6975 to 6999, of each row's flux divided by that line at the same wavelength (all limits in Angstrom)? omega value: 1.01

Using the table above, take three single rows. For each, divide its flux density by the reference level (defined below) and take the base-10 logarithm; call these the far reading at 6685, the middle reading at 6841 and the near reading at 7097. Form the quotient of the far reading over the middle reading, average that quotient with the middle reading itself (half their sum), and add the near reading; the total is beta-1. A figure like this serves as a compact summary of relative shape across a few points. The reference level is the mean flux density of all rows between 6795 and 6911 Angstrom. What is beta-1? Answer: -1.1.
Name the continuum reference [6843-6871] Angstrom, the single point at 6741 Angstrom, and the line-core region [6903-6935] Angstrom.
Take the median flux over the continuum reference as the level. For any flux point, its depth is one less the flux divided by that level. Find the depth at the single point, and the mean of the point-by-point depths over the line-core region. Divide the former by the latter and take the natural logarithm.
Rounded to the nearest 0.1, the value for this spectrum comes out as 2.1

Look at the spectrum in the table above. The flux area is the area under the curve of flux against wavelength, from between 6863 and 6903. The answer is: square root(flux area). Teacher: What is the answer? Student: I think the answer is 19.2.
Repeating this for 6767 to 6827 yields 23.7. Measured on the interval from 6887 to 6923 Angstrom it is 18.2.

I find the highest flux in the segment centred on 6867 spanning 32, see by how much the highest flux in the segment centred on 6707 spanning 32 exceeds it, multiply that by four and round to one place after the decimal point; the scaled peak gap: 1.6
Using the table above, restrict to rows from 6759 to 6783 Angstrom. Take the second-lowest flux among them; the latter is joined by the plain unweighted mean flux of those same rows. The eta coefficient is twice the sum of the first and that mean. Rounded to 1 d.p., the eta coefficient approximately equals 37.5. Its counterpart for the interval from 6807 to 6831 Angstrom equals 37.6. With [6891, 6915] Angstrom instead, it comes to 36.7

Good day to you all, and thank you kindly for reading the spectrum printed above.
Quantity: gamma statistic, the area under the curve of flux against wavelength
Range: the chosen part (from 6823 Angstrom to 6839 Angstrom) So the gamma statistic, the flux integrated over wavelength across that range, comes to 152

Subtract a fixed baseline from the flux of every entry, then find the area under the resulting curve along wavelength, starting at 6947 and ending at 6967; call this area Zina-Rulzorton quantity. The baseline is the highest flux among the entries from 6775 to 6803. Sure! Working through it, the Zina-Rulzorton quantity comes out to 1.8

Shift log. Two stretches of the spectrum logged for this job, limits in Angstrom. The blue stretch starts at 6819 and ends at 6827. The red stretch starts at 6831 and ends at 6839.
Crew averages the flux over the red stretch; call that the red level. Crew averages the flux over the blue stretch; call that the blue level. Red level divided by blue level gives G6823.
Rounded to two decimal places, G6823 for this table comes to 1.01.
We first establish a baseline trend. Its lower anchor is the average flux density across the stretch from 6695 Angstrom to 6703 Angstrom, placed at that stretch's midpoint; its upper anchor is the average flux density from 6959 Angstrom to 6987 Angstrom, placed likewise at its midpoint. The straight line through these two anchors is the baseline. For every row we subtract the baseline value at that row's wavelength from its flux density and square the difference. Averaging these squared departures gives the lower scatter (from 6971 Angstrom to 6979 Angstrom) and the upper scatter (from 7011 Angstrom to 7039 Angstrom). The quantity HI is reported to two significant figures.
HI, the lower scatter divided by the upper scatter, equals 5.0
